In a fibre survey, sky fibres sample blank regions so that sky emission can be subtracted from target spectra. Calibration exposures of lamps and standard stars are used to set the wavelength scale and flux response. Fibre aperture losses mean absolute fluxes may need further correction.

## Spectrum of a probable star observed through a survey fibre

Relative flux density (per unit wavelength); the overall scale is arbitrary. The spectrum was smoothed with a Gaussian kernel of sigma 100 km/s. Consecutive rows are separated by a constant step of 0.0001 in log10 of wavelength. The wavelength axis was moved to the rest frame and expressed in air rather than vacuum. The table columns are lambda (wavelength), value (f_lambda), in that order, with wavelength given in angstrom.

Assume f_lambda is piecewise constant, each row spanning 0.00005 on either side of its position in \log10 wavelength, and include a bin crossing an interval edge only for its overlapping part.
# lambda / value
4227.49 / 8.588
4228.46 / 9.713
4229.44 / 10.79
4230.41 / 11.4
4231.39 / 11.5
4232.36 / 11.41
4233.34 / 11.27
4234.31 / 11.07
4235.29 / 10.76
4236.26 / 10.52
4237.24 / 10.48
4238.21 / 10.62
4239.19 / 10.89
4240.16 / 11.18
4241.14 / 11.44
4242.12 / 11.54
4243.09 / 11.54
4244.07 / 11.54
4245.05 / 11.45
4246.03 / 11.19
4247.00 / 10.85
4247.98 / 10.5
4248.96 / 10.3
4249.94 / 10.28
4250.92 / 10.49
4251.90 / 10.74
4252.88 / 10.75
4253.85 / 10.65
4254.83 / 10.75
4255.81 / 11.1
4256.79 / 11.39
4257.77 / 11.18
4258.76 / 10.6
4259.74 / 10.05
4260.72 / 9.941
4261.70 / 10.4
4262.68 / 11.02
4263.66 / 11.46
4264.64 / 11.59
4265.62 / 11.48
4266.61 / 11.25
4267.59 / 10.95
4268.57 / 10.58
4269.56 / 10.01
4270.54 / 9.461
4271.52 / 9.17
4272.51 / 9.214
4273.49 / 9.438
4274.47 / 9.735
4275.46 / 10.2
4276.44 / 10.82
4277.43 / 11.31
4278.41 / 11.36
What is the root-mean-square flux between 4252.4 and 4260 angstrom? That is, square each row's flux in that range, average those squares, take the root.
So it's 10.8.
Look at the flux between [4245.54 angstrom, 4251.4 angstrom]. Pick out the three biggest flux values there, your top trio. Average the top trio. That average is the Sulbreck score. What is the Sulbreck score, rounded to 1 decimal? 10.8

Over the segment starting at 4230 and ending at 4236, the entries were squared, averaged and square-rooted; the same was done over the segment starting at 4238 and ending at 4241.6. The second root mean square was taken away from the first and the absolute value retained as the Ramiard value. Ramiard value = 0.20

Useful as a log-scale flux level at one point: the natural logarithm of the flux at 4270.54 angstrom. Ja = 2.25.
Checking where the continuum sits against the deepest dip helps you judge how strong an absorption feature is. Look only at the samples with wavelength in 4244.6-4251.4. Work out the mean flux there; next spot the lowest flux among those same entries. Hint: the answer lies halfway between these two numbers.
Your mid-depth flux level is 10.5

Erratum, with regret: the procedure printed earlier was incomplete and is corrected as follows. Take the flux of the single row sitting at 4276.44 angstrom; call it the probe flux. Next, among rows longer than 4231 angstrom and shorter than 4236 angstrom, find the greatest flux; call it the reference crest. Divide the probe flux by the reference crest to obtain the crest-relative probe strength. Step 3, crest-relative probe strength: 0.94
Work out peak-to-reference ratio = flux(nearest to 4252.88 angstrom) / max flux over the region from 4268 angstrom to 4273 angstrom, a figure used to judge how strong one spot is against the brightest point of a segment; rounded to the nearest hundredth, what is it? 1.02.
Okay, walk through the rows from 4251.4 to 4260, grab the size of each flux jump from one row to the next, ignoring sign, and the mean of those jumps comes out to 0.27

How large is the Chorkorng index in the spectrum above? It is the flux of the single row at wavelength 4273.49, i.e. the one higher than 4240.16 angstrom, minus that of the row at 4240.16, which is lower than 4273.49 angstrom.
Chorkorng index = -1.7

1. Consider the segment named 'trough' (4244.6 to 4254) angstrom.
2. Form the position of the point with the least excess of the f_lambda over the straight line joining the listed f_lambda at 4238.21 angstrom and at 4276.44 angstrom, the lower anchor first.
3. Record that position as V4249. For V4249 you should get 4249.94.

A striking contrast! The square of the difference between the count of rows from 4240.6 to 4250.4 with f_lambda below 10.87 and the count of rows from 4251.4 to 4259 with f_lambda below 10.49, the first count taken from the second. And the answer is 16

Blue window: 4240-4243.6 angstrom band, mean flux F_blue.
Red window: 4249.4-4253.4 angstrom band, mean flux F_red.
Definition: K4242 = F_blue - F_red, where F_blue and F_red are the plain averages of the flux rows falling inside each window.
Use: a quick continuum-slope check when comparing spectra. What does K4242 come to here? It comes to 0.86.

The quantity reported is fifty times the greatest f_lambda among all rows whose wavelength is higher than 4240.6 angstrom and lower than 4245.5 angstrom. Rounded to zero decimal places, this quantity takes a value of 577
